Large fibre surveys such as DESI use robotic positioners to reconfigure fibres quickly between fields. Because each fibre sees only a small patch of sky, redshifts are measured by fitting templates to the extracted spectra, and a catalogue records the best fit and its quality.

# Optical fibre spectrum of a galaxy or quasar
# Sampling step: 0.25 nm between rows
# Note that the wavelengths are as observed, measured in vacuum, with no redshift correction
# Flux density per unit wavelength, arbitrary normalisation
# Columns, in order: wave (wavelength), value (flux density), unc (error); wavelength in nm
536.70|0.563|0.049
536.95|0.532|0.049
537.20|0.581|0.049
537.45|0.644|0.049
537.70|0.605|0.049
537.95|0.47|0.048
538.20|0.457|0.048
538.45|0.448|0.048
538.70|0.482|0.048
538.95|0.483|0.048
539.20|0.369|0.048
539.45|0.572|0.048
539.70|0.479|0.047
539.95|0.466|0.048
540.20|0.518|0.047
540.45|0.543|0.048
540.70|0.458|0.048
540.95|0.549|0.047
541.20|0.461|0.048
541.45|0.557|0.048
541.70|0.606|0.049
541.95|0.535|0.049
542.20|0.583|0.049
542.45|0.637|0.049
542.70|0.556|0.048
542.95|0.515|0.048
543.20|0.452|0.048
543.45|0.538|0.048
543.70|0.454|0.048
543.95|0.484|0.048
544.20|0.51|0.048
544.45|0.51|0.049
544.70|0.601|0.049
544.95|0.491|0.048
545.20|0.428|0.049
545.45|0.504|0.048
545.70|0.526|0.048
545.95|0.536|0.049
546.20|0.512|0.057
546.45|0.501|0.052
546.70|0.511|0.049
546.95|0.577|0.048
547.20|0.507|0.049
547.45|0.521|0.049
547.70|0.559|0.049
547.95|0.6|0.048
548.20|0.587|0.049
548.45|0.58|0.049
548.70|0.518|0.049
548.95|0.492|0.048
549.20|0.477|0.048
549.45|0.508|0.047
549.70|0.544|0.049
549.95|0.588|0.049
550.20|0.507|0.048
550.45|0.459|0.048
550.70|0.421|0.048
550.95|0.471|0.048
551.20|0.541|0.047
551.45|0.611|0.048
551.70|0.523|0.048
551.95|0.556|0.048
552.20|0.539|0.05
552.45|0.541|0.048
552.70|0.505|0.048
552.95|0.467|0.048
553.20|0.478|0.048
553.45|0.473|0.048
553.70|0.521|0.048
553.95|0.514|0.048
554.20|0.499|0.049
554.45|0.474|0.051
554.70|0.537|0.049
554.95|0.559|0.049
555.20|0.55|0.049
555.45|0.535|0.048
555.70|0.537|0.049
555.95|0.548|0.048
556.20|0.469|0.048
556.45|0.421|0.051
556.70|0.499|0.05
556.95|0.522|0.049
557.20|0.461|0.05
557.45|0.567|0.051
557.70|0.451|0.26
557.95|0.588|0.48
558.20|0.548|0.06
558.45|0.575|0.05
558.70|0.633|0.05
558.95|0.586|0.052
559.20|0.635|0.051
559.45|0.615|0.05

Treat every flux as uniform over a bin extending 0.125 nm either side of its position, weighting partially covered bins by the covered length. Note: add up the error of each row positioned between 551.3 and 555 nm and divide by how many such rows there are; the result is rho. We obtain 0.0485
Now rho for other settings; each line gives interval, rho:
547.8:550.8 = 0.0483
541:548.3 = 0.0489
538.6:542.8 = 0.0481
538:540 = 0.0479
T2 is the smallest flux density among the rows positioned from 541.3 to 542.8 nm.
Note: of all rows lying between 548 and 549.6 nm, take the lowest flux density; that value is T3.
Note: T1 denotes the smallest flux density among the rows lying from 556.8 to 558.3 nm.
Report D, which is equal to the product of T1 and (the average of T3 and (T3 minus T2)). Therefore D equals 0.09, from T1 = 0.451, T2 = 0.535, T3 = 0.477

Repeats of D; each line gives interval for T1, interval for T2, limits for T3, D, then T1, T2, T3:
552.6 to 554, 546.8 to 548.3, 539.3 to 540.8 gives 0.10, 0.467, 0.507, 0.458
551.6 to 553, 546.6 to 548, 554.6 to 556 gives 0.13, 0.467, 0.507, 0.535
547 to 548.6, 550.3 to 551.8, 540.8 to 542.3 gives 0.13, 0.507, 0.421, 0.461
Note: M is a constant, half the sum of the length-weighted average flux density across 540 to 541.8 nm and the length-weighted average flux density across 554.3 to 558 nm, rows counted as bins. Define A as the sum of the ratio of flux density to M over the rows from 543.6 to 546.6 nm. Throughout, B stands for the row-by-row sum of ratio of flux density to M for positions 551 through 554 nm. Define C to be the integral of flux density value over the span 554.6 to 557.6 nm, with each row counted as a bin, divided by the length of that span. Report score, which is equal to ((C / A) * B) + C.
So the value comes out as 1.05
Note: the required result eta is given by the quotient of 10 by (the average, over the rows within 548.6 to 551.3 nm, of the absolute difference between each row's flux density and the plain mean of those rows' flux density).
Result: 287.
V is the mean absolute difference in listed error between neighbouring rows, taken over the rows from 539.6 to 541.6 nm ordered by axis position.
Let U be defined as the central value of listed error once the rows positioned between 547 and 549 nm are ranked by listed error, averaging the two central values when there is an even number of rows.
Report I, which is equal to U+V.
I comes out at 0.0497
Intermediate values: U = 0.0490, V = 0.0007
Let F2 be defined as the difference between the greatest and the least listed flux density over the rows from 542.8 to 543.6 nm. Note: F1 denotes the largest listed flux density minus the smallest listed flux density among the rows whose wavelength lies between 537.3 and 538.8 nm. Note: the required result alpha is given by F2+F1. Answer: 0.282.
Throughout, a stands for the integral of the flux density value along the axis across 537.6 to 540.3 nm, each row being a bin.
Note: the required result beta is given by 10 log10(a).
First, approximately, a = 1.31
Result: 1.17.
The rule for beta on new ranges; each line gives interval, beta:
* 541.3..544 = 1.63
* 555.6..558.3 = 1.39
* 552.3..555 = 1.35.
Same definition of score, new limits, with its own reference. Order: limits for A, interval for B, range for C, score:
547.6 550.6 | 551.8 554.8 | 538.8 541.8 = 0.98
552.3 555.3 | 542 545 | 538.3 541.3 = 0.99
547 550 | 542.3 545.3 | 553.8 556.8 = 1.00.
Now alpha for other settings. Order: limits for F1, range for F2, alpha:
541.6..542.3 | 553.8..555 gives 0.156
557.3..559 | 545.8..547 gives 0.258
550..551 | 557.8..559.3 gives 0.173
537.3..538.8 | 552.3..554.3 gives 0.270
